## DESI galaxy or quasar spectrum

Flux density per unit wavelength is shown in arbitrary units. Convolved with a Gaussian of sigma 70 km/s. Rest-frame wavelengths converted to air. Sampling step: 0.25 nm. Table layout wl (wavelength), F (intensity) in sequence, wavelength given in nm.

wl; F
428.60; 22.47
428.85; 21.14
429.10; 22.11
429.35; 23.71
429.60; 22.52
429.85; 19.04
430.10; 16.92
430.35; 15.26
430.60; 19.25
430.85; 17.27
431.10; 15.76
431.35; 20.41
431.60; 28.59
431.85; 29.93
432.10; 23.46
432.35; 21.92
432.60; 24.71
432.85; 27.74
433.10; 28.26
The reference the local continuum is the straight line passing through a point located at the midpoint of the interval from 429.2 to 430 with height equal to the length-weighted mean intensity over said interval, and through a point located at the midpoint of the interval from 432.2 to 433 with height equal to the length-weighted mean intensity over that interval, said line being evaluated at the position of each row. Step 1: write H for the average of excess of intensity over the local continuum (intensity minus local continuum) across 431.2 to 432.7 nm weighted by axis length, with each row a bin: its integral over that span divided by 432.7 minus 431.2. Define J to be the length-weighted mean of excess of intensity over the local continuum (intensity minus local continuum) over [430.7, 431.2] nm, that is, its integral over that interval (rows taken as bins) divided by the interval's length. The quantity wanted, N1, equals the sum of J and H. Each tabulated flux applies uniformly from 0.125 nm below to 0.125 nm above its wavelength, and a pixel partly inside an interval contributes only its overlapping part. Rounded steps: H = 1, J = -6.4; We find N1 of -5.9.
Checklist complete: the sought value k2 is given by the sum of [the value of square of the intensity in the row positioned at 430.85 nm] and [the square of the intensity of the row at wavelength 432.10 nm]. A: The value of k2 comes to 849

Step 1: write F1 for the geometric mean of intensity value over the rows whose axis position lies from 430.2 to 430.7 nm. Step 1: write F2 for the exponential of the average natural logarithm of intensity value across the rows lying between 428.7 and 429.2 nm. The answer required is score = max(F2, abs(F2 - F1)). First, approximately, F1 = 17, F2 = 21.6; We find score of 21.6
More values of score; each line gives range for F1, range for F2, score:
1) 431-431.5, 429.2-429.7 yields 23.1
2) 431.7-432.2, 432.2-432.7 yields 23.3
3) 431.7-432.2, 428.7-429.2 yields 21.6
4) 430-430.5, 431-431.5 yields 17.9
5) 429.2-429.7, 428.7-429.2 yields 21.6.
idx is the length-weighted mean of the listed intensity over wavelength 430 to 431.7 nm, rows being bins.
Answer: 19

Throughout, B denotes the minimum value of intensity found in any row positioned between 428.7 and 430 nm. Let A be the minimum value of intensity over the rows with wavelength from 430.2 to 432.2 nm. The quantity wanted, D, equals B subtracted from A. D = -4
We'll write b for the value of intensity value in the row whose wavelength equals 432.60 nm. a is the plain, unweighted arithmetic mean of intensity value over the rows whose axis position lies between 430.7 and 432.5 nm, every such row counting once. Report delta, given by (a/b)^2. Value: 0.8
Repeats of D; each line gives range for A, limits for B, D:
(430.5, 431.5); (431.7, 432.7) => -6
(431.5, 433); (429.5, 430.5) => 7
